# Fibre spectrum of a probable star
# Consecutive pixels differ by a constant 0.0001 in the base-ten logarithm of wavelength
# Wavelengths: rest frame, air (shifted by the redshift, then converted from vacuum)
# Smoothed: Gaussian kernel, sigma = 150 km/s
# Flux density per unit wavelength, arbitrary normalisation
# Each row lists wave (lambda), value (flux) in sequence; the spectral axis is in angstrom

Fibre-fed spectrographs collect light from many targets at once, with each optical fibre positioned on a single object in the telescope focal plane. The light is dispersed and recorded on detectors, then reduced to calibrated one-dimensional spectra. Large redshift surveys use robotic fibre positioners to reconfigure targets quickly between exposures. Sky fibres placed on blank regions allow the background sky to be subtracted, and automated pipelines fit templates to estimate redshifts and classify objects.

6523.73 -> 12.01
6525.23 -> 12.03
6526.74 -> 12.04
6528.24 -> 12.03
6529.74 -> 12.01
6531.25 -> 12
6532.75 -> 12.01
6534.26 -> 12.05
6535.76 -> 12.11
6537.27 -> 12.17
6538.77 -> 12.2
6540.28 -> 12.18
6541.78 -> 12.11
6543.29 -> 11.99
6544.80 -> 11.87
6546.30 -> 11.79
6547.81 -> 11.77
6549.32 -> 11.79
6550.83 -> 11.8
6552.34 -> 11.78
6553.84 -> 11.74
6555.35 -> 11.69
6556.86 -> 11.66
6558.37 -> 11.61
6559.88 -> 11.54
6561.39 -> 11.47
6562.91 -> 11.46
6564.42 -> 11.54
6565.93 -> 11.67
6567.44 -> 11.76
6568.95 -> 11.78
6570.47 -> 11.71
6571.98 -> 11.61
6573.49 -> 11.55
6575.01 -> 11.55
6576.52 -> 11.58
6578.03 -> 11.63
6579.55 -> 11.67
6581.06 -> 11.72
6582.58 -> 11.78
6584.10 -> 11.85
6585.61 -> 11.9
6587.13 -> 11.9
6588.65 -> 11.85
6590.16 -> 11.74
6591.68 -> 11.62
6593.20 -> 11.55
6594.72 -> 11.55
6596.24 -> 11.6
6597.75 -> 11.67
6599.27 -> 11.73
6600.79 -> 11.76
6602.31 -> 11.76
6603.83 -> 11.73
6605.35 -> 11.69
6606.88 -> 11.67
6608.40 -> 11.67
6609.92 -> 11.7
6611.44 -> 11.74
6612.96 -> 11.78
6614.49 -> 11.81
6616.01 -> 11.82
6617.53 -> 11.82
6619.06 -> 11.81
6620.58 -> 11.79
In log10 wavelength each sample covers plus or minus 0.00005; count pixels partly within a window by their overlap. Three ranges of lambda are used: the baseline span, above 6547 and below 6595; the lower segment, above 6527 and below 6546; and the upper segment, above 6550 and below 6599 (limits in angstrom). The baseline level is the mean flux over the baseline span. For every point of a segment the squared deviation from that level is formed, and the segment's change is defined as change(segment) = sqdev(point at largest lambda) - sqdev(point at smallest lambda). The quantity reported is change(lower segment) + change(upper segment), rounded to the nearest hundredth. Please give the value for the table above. -0.10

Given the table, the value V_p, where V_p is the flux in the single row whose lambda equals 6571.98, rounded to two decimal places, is 11.61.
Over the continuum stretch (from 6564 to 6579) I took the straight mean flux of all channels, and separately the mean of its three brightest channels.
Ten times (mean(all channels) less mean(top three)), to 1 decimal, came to -1.1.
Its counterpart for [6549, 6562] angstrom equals -1.1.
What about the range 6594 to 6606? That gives -0.6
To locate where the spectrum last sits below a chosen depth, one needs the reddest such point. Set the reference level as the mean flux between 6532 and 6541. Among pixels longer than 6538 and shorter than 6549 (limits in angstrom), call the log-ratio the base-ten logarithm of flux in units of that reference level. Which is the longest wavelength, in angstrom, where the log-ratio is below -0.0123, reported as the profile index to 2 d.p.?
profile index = 6547.81 angstrom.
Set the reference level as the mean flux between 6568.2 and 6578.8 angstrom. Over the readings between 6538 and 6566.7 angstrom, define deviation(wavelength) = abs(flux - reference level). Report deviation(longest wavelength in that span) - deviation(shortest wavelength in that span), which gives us -0.53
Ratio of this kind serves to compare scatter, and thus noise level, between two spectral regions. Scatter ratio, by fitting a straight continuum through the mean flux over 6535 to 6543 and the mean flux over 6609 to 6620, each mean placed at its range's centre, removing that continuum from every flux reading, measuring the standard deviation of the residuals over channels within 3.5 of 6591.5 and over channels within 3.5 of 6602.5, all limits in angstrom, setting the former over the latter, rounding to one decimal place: 5.1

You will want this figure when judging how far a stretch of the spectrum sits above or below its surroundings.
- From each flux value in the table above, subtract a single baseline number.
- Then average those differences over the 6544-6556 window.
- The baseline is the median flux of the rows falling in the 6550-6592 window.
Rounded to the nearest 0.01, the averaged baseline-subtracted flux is 0.10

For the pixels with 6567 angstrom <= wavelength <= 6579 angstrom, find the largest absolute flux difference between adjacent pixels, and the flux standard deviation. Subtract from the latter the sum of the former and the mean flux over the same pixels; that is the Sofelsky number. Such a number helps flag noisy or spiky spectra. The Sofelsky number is -11.7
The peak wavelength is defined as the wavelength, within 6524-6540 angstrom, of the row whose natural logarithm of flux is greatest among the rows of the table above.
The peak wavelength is 6538.77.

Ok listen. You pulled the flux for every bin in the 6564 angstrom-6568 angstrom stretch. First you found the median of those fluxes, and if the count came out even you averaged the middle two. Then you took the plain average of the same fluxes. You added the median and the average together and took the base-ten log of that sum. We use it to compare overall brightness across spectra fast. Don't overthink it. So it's 1.37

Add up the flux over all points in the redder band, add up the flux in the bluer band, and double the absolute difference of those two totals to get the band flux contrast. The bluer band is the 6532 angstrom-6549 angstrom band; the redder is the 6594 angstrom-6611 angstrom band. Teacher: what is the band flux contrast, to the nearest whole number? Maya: 7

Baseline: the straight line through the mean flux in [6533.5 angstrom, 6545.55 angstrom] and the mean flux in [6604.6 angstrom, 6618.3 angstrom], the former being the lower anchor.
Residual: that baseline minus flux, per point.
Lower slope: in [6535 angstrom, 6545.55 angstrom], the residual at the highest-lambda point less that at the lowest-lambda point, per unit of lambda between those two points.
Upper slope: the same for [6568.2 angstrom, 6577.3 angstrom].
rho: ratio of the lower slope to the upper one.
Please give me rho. 1.0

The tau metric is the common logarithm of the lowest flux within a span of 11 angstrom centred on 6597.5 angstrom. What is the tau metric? 1.06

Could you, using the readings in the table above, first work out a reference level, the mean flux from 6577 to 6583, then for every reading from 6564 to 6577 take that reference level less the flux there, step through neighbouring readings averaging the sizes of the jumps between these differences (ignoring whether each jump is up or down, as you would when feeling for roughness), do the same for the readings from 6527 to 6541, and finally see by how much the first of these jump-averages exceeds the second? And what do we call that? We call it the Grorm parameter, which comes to 0.031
